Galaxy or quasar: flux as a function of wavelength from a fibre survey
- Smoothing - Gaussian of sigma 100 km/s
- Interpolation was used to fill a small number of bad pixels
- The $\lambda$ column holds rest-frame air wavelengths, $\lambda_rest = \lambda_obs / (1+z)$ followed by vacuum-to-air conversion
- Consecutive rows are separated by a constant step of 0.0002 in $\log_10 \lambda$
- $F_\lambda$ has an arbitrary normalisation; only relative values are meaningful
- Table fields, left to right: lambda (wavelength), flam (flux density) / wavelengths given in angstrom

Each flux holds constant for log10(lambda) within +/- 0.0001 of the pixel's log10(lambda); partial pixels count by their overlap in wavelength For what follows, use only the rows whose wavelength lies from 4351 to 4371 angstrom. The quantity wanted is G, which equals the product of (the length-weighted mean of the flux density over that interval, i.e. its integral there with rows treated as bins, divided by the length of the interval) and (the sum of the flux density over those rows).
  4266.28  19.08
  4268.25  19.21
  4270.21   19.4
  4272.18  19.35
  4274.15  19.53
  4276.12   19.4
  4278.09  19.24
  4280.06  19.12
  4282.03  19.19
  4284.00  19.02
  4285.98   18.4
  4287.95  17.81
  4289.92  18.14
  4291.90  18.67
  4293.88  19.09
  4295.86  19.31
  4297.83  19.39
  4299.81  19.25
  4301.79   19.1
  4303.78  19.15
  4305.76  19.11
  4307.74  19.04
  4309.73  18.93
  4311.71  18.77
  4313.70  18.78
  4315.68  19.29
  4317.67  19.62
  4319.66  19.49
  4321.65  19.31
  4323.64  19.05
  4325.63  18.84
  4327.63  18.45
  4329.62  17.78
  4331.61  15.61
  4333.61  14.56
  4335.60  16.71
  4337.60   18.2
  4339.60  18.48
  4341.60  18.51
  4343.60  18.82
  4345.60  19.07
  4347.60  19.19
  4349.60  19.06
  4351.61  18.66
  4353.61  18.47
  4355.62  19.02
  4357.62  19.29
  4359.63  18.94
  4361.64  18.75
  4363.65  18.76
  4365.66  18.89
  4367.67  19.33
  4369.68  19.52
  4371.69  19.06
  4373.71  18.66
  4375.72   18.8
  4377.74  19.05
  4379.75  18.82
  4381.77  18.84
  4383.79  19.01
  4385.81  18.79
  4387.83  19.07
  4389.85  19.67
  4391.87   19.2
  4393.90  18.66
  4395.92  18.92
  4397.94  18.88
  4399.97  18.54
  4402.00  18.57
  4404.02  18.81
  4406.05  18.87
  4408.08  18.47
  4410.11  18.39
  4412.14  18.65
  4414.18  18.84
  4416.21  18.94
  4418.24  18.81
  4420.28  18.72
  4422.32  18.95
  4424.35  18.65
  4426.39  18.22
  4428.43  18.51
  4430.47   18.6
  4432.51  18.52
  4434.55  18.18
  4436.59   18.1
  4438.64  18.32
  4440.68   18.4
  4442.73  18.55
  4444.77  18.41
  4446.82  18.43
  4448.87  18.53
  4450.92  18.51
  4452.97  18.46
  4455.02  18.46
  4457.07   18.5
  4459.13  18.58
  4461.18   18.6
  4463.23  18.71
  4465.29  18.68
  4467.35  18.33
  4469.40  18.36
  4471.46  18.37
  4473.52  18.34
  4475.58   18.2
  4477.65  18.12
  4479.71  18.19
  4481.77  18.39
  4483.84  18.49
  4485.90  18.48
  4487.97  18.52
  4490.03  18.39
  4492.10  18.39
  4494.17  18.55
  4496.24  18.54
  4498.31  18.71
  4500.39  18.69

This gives 3599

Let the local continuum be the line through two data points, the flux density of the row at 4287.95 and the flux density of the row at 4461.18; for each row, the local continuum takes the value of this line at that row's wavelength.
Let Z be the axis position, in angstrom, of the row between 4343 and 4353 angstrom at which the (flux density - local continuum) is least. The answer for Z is 4351.61 angstrom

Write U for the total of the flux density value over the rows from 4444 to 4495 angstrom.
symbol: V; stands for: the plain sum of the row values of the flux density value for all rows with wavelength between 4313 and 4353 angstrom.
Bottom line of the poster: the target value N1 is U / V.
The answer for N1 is 1.3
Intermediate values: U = 461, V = 367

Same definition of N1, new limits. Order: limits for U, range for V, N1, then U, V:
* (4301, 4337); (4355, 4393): 0.9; 332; 361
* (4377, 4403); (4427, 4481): 0.5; 246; 479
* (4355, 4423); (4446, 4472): 2.7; 642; 241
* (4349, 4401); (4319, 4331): 4.4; 493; 113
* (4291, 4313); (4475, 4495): 1.1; 210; 184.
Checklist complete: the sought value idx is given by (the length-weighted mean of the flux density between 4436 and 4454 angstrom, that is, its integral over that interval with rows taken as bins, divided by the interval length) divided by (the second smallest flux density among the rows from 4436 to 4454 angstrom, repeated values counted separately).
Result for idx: 1.01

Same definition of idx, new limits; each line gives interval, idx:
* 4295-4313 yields 1.01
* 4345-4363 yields 1.01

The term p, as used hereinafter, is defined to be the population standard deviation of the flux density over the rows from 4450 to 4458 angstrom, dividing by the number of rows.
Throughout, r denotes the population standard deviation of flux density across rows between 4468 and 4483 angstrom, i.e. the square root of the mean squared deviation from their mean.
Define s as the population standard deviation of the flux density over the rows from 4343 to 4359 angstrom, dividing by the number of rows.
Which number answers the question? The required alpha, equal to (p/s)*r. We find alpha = 0.0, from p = 0.02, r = 0.10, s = 0.259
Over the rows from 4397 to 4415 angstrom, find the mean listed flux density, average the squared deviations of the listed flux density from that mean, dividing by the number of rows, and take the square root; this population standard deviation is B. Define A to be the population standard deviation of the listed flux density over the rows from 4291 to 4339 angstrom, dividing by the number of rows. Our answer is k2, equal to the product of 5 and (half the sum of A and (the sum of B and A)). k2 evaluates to 6.5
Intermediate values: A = 1.2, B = 0.18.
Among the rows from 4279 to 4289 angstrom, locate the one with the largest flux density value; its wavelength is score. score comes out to 4282.03 angstrom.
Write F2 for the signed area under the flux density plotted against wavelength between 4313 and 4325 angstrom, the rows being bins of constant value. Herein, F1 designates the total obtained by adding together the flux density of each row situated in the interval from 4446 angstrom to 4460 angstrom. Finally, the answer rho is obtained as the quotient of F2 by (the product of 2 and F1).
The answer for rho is 0.89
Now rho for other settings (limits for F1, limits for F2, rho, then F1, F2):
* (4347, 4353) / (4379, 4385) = 0.99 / 57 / 113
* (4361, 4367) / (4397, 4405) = 1.33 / 56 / 150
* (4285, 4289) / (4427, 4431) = 1.02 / 36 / 74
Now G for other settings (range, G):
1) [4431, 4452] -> 3385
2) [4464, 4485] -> 3367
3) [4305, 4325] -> 3663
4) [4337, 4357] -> 3519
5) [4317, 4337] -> 3215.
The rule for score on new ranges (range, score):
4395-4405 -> 4395.92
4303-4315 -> 4303.78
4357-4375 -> 4369.68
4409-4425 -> 4422.32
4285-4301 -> 4297.83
